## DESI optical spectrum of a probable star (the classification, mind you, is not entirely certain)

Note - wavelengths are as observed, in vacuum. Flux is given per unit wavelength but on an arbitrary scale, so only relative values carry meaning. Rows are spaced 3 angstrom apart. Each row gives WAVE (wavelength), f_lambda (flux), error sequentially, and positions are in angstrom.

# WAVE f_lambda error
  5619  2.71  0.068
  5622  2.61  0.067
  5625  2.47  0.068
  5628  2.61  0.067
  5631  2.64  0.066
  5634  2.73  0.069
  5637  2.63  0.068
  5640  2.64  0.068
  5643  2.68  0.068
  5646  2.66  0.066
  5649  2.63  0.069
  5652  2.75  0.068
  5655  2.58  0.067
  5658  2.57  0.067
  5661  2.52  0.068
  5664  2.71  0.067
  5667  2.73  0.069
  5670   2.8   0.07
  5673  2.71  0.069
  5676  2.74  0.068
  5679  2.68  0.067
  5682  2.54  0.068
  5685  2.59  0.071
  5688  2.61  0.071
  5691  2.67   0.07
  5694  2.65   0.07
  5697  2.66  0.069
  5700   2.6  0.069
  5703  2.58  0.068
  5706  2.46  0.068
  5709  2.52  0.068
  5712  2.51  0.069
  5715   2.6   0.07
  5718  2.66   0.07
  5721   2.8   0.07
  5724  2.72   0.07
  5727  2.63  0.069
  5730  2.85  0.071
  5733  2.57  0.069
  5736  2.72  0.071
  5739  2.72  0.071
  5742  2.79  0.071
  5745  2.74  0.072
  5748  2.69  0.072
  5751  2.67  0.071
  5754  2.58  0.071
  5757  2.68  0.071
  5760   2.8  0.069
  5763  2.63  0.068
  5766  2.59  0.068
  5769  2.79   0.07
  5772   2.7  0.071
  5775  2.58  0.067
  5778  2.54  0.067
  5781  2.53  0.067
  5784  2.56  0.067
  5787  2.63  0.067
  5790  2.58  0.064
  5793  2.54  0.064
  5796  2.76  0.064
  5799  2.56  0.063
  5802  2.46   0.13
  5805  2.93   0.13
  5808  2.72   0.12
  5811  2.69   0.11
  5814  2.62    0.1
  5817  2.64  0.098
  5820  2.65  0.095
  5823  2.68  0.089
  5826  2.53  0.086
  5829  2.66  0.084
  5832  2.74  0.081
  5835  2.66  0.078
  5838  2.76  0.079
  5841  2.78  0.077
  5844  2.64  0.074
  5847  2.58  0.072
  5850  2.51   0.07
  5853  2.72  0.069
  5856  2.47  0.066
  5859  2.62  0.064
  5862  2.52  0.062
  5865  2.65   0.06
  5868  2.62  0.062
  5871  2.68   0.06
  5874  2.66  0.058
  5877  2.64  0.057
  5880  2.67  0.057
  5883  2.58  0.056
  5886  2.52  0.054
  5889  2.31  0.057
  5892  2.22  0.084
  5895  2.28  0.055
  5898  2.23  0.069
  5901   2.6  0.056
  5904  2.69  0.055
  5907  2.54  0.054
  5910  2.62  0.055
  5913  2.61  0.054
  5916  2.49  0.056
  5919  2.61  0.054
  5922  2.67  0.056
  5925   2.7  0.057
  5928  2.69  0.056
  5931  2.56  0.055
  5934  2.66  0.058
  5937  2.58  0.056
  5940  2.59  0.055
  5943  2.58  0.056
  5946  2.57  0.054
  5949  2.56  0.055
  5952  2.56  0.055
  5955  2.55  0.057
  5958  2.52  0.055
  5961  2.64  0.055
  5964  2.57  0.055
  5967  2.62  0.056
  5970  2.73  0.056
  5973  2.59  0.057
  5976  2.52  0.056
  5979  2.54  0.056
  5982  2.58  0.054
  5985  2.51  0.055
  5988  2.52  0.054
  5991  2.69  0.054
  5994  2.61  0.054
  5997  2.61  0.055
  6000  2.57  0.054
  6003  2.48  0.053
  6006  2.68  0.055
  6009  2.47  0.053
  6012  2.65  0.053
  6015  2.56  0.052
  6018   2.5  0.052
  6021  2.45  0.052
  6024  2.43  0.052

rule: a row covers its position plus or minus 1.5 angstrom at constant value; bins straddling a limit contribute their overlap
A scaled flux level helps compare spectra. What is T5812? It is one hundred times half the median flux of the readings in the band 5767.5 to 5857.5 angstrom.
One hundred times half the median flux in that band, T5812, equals 132.0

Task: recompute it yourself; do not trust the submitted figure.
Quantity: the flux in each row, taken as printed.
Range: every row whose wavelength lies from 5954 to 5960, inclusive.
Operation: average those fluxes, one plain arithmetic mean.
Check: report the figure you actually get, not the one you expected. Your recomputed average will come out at 2.54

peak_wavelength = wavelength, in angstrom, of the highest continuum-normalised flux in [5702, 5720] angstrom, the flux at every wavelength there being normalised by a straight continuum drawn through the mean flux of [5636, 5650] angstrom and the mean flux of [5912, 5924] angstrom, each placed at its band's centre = 5718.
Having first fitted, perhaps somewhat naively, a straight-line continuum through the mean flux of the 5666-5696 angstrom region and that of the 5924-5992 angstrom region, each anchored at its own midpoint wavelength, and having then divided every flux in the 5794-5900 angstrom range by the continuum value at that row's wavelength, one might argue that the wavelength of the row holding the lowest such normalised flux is 5892 angstrom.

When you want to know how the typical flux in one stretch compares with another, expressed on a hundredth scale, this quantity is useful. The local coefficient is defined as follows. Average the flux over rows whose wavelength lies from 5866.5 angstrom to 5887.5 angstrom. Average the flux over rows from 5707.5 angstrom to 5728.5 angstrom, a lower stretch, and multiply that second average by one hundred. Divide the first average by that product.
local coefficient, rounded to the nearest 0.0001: 0.0100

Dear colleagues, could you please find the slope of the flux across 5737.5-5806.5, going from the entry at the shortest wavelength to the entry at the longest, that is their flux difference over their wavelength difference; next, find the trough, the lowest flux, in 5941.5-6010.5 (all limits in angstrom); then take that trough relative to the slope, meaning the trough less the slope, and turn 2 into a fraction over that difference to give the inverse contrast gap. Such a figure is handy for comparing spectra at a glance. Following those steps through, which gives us 0.811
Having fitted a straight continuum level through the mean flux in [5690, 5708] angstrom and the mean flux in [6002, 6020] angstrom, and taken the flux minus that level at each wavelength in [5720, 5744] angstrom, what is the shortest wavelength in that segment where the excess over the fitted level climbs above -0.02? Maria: 5721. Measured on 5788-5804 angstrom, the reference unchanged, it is 5790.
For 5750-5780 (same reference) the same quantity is 5751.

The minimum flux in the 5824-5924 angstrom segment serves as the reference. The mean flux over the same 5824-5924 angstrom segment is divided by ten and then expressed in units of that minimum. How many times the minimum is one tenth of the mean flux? 0.116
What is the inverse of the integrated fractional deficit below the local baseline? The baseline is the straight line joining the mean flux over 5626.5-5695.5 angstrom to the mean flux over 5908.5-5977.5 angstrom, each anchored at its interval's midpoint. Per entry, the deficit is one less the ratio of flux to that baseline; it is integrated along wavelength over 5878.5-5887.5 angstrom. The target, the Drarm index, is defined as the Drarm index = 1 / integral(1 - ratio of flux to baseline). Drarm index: 14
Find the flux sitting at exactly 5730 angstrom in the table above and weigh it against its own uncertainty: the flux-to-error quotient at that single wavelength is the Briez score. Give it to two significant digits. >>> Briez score 40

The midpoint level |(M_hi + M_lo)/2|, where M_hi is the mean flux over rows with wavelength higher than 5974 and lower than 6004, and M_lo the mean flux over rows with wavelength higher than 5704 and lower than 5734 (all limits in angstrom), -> 2.60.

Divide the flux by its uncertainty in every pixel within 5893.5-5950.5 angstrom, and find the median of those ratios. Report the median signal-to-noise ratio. 47.0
